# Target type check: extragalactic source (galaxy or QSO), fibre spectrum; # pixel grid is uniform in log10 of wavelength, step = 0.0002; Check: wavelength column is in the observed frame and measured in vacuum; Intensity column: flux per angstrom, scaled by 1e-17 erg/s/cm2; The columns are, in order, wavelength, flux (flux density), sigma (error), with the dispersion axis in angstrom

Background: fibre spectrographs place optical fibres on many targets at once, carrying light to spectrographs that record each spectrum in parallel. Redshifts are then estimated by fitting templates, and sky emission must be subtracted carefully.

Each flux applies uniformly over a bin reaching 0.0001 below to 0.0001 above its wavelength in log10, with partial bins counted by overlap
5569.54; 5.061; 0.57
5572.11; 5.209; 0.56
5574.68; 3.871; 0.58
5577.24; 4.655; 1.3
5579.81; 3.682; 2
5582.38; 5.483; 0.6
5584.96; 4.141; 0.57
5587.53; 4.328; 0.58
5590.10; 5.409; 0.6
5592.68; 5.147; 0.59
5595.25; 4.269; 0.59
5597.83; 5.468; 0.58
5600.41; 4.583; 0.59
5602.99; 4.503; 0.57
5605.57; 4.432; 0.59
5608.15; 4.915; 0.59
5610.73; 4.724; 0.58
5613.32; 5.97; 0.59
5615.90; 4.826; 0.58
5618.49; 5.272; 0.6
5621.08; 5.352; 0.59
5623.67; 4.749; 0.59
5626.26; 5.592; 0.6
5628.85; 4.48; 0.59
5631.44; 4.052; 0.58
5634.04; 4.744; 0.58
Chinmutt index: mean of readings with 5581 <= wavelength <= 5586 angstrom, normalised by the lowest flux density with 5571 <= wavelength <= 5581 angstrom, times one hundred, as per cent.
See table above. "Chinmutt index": 131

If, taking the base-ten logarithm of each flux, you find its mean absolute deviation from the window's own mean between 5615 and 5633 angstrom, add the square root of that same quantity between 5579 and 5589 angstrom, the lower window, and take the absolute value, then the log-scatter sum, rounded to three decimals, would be 0.261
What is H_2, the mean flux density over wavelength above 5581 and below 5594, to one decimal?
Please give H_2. 4.9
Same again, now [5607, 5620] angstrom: 5.1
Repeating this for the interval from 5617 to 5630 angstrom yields 5.1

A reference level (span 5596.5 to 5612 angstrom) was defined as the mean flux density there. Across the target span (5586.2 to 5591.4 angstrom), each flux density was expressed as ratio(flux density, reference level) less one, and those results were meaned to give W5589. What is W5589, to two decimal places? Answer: 0.02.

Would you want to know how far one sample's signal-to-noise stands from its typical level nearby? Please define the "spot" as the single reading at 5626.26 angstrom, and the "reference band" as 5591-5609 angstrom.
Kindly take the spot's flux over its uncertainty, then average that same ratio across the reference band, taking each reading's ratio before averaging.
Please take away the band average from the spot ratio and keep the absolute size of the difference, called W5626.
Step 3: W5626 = 1.2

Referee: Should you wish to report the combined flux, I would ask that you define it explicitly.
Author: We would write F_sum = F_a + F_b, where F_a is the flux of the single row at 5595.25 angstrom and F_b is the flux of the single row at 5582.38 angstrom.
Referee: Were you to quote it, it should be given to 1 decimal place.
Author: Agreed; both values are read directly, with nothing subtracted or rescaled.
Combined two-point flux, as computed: 9.8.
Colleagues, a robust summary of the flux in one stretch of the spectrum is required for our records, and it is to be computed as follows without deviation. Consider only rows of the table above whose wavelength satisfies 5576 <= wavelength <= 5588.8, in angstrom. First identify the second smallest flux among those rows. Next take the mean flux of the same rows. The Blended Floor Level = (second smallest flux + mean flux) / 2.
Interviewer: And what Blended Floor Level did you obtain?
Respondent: 4.3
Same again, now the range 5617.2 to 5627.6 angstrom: 5.3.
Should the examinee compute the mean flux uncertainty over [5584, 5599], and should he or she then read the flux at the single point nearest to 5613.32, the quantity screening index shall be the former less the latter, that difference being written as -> -5.38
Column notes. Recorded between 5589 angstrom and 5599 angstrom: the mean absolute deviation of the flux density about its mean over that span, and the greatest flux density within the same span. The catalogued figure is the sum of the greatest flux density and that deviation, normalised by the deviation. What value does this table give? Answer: 15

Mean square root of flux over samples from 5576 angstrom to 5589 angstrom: 2.11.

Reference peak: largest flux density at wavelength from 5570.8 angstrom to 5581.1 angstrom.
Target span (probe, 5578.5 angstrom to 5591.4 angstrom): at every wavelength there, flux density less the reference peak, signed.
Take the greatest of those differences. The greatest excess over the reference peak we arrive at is 0.27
